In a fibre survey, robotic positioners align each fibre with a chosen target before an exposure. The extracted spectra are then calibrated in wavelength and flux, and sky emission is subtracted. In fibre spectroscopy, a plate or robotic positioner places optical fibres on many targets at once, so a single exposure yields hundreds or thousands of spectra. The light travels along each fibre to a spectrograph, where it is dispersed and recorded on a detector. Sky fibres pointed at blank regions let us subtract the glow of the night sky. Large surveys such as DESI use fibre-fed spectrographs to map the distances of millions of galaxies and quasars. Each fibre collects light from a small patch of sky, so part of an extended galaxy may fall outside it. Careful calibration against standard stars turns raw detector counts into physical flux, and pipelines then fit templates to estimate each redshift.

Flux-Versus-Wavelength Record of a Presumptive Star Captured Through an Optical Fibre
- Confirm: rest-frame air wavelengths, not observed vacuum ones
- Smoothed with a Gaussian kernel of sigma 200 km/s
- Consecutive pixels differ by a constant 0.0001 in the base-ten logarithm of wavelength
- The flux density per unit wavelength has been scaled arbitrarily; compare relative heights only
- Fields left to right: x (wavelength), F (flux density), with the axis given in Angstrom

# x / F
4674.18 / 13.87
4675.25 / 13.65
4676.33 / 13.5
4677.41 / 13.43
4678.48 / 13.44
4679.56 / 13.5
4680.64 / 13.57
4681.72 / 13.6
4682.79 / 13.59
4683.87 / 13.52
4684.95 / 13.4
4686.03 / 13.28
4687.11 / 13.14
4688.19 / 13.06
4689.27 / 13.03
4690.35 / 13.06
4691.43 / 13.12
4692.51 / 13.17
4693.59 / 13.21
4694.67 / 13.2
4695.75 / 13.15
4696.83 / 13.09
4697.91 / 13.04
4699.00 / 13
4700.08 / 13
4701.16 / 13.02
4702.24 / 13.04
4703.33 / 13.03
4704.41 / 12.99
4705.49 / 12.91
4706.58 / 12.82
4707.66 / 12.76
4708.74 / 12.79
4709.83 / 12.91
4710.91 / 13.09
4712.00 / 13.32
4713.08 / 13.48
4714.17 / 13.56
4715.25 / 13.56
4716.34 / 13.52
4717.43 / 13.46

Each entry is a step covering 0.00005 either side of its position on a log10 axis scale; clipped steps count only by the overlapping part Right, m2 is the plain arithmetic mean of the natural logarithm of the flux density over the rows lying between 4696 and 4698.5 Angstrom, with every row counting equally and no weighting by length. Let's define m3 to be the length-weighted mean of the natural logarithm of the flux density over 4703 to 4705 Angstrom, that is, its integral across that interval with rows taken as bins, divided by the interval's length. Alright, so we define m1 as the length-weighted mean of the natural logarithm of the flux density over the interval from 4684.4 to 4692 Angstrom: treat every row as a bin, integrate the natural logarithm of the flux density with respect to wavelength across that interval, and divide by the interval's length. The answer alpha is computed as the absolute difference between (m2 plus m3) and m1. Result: 2.568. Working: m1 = 2.575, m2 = 2.57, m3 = 2.574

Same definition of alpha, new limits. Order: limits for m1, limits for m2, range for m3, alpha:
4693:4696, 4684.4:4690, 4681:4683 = 2.615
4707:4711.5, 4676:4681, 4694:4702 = 2.616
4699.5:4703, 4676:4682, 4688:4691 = 2.605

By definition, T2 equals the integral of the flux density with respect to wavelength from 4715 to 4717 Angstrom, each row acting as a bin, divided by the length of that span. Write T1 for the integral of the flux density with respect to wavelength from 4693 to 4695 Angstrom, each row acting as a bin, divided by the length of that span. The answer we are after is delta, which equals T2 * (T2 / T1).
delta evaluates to 13.7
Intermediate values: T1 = 13.2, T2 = 13.5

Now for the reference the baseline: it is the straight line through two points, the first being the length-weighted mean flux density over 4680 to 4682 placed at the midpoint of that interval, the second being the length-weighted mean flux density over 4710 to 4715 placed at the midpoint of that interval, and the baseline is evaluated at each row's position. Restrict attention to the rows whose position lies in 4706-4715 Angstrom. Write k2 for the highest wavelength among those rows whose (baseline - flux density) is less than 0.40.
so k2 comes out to 4714.17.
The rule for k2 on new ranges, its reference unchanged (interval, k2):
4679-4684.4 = 4683.87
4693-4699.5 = 4696.83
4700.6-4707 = 4703.33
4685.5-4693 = 4692.51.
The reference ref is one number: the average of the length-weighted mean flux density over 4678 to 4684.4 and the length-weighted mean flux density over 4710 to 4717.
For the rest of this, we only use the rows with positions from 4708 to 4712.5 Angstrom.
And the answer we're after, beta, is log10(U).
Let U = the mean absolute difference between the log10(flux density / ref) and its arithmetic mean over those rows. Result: -2.23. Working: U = 0.0059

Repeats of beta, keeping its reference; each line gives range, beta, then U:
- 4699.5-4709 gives -2.49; 0.0033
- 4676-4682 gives -2.78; 0.0017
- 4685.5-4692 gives -2.67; 0.0021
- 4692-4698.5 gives -2.76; 0.0017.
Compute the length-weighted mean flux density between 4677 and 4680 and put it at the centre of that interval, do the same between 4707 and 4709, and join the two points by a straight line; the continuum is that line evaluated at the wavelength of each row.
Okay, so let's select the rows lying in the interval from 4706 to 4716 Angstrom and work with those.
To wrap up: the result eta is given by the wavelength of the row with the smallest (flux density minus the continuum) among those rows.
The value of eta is 4707.66 Angstrom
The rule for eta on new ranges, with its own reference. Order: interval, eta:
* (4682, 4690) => 4689.27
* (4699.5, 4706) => 4700.08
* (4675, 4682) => 4677.41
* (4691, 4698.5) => 4691.43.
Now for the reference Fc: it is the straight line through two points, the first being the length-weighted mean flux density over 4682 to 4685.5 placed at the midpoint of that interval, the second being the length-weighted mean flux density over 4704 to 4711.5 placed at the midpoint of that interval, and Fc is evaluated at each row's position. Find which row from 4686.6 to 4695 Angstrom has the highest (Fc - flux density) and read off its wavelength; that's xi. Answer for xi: 4689.27 Angstrom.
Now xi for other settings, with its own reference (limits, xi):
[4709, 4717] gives 4709.83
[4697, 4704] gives 4699.00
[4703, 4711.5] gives 4707.66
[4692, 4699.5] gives 4692.51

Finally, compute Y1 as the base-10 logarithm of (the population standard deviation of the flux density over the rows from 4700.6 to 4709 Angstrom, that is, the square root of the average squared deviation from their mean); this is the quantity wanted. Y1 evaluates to -0.96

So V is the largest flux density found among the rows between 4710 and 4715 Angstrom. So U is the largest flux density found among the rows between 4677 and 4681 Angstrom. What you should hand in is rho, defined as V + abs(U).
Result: 27.1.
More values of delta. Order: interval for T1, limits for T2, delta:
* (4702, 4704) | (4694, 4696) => 13.4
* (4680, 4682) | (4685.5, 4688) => 12.8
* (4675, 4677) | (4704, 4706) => 12.5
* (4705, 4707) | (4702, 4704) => 13.2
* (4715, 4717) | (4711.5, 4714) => 13.4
